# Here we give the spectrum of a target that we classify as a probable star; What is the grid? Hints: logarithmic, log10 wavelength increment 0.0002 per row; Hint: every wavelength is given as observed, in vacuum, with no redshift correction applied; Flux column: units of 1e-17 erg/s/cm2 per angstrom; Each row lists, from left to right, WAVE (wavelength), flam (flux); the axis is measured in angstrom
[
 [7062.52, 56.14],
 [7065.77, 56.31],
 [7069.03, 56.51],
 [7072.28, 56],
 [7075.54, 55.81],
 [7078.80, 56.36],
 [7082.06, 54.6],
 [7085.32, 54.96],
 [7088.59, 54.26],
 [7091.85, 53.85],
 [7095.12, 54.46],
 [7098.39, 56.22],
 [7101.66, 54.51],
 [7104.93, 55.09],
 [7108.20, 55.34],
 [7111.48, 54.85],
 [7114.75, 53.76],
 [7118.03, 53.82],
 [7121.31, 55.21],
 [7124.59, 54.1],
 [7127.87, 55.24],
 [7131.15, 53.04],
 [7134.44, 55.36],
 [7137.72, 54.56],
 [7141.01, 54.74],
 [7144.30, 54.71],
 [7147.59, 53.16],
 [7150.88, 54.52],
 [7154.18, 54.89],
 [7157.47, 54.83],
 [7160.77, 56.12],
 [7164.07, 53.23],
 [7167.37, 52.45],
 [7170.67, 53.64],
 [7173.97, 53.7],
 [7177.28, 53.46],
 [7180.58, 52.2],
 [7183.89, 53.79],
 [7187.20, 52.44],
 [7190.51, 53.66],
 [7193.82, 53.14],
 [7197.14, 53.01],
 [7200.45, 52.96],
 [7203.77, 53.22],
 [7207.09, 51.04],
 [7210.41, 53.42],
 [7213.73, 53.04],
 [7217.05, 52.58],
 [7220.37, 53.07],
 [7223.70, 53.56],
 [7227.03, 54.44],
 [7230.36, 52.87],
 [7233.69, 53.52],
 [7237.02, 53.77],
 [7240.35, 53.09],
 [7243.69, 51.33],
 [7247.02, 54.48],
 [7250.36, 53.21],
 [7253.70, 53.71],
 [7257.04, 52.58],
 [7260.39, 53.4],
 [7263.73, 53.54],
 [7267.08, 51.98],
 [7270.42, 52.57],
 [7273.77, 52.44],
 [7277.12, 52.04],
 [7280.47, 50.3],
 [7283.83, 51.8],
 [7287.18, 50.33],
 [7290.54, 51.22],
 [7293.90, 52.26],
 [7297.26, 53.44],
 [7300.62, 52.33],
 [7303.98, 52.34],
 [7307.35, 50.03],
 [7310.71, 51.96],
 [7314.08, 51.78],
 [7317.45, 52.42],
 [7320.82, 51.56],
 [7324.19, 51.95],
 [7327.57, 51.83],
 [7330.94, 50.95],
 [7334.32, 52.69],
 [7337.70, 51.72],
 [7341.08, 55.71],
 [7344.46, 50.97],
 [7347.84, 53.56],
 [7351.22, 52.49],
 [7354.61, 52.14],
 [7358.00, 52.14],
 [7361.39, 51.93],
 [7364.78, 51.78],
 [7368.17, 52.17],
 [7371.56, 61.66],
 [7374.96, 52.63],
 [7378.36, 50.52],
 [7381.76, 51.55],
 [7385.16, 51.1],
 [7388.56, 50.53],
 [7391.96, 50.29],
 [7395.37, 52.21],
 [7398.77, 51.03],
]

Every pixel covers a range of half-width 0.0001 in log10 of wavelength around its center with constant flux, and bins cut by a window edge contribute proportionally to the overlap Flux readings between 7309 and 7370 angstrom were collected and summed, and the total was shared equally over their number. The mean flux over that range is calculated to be 52.2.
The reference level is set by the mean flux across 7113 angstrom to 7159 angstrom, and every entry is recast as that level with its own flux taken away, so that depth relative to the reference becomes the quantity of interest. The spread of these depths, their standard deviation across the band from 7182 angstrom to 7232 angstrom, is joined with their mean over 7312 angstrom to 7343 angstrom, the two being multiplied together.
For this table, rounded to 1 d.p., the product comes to 1.6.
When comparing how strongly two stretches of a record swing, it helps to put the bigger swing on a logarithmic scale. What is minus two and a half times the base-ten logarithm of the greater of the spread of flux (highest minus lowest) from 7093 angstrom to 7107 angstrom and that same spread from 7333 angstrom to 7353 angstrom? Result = -1.7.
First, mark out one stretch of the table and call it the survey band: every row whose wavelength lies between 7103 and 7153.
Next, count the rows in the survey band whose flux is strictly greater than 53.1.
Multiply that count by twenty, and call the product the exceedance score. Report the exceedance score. 280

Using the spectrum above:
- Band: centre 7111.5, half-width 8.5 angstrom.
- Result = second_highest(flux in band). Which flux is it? 55.09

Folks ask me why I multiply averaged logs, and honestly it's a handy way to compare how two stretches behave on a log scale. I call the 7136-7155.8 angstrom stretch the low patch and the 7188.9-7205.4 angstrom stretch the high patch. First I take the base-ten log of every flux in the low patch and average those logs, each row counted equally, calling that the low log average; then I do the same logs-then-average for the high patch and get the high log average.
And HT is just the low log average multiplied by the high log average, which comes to 3.00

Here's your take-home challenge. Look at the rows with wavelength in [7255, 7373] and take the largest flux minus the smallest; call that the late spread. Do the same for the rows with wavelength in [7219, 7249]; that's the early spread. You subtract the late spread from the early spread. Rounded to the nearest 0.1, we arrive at -8.5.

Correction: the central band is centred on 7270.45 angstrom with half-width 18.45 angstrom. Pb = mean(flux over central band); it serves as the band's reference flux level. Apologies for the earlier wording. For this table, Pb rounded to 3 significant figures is 52.2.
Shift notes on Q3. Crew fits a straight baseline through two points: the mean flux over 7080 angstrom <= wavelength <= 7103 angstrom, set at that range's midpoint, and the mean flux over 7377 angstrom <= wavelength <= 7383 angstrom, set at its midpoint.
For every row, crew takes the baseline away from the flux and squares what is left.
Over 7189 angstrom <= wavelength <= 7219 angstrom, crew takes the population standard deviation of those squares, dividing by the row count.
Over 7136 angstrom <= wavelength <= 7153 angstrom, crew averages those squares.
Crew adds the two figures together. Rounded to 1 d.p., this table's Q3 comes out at 1.9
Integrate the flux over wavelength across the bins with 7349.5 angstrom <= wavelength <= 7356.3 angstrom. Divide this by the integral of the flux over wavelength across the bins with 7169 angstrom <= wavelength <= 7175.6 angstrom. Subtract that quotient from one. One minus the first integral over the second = 0.00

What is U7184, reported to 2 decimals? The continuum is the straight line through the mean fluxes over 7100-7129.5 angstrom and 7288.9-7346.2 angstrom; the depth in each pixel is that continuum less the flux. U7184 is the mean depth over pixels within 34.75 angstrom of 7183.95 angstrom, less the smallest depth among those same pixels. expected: 2.43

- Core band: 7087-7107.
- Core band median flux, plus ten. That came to 64.5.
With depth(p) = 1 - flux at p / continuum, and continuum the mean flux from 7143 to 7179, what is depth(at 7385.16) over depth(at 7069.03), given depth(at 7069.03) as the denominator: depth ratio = -1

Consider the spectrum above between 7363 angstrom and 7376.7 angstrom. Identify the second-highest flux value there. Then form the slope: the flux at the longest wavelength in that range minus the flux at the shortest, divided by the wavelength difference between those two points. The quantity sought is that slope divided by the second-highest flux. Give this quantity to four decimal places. 0.0016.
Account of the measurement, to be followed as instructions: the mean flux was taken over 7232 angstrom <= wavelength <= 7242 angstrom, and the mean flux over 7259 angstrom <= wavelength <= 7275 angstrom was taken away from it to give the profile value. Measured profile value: 0.7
